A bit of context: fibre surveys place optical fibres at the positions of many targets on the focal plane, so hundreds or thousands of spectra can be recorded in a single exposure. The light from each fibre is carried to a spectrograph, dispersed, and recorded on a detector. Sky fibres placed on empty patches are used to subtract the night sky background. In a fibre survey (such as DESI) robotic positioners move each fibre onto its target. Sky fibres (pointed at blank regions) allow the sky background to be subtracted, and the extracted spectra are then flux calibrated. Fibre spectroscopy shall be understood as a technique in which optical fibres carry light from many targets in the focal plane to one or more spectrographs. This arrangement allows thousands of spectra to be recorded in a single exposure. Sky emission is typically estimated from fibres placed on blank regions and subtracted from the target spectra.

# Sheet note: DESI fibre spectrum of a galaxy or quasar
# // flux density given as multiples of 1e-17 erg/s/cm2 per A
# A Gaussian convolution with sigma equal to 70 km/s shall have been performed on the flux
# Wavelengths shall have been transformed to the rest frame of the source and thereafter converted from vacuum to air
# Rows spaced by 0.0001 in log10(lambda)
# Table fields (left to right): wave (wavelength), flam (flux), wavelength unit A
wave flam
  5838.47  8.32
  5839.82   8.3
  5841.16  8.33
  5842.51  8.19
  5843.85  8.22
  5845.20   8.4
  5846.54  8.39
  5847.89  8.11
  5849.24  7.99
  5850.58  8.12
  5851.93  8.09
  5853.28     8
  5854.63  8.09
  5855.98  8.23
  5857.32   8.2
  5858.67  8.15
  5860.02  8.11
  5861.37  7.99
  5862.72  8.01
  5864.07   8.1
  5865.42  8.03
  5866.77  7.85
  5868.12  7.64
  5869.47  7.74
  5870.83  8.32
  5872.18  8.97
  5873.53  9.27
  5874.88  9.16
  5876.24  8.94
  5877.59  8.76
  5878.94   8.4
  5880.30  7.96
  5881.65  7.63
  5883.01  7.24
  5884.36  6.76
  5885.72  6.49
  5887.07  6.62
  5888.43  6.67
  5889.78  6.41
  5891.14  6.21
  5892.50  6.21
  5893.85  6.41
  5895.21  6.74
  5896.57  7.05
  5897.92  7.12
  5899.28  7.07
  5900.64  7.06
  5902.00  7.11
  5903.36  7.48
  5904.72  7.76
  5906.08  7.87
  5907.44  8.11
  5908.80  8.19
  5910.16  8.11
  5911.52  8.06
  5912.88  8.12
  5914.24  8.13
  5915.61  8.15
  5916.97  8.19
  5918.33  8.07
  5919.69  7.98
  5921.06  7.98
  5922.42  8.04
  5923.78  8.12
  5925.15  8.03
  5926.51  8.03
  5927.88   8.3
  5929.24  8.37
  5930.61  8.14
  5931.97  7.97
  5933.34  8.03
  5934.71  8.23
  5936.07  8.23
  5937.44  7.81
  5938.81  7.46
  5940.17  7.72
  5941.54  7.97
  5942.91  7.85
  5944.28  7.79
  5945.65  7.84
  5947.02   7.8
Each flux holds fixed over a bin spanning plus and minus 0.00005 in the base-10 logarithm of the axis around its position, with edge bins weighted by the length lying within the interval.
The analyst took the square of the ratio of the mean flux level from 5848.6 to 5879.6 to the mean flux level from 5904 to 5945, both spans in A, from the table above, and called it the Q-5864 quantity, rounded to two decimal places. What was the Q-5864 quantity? 1.06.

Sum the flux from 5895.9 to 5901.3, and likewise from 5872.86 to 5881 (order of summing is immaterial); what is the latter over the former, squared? 3.4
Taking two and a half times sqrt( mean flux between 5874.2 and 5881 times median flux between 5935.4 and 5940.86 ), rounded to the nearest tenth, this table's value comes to 20.5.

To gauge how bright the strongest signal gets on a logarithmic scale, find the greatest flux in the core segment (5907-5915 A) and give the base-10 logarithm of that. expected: 0.913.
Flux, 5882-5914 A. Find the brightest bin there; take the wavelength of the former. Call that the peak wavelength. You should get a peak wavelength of 5908.80 A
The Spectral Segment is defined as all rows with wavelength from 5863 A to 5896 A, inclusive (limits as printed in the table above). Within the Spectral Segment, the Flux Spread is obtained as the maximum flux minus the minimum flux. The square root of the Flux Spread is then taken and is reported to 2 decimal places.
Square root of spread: 1.75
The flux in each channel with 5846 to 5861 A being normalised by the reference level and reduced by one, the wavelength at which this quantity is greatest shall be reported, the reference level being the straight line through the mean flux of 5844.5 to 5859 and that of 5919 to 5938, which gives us 5846.54 A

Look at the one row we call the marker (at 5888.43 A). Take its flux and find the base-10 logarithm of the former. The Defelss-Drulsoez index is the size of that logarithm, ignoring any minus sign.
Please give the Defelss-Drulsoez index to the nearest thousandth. 0.824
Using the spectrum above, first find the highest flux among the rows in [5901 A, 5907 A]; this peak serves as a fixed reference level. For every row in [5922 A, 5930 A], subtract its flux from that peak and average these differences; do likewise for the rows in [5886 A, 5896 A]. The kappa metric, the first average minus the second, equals -1.7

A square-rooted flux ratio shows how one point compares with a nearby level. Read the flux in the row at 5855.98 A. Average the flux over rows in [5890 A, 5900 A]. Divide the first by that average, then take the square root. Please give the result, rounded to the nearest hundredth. 1.11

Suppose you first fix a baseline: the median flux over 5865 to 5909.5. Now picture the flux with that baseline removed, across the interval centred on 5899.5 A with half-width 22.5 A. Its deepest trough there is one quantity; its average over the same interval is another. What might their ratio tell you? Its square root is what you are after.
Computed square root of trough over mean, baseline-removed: 2.9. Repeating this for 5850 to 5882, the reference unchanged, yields 0.0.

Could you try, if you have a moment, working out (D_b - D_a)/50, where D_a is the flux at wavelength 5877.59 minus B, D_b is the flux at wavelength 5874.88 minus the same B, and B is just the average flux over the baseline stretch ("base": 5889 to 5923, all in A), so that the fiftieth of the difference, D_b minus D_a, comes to 0.0080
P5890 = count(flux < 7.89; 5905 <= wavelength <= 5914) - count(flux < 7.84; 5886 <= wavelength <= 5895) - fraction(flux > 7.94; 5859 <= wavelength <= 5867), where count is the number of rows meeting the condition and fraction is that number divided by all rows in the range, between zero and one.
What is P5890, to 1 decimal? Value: -5.8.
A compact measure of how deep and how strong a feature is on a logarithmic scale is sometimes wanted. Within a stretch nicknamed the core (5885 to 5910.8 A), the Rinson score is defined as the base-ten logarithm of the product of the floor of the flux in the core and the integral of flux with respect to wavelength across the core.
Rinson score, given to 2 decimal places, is 3.06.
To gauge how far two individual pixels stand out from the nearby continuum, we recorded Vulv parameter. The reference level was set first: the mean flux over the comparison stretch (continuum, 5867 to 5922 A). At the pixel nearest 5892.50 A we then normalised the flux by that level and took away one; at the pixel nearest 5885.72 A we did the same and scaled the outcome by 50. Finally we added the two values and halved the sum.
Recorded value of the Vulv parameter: -3.9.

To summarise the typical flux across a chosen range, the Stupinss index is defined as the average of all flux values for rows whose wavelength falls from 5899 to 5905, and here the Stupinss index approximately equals 7.3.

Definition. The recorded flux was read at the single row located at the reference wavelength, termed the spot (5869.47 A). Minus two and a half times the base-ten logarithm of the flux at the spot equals -2.22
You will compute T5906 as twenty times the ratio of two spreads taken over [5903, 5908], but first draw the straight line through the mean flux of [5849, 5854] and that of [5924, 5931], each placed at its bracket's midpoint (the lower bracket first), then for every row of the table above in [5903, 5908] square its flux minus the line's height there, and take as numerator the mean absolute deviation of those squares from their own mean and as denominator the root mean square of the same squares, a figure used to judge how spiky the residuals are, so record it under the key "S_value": 12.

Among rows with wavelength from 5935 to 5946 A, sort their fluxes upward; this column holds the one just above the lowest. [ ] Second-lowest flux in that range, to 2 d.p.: 7.72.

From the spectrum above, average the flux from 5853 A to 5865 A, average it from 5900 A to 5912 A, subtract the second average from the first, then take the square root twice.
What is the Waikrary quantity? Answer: 0.77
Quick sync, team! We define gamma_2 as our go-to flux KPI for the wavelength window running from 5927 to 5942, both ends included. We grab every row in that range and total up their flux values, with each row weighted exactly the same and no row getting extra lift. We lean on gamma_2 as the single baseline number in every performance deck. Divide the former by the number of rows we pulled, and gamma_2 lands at 8.02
